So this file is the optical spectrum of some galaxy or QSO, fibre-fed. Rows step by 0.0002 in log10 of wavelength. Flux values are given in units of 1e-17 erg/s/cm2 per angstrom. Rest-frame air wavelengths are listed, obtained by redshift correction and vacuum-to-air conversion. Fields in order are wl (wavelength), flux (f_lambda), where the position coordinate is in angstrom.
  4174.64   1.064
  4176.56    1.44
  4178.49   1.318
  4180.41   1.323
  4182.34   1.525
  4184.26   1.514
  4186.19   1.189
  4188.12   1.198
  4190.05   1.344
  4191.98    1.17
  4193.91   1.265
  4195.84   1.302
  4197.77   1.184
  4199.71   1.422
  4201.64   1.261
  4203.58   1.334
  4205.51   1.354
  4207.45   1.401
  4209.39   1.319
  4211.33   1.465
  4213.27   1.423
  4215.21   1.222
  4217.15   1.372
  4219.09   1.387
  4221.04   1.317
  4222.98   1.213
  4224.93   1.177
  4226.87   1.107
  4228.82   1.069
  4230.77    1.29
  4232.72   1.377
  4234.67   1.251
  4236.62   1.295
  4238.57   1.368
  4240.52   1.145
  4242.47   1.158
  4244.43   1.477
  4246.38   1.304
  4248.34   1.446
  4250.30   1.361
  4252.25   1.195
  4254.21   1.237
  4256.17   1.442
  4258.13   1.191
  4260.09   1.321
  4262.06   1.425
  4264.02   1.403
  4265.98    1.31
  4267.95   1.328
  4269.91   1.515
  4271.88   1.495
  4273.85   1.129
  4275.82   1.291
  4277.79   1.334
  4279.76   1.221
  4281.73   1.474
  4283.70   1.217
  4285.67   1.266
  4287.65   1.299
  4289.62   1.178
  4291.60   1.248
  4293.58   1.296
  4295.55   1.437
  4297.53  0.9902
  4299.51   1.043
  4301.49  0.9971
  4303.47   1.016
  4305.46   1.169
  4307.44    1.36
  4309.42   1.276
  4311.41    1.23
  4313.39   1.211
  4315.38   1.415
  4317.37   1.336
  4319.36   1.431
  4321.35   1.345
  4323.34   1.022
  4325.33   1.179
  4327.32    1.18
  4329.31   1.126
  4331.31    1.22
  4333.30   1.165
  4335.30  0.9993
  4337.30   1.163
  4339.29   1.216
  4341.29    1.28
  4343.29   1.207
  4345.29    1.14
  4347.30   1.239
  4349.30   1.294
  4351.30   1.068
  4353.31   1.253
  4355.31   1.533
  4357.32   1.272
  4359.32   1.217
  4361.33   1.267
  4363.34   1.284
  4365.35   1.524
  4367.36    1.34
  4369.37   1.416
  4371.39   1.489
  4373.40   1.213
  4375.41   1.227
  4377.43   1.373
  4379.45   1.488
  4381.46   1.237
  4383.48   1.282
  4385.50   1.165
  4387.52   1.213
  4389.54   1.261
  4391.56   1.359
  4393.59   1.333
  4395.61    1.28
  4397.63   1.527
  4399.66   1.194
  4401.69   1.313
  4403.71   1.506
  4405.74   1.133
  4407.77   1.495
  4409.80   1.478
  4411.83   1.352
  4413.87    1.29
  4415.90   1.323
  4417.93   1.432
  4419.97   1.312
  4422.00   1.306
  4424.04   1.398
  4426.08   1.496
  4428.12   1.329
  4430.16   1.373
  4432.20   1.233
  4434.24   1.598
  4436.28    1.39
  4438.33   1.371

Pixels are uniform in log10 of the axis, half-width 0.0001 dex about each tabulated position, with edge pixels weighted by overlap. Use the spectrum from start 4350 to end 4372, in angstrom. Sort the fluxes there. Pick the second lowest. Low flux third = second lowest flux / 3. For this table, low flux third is 0.406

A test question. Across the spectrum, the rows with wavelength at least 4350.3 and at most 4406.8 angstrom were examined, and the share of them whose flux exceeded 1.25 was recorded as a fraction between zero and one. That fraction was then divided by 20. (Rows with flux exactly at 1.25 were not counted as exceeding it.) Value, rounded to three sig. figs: 0.0339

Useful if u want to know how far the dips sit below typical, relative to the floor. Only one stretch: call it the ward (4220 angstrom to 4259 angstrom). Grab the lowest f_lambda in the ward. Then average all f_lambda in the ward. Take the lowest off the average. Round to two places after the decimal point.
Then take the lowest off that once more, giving -0.87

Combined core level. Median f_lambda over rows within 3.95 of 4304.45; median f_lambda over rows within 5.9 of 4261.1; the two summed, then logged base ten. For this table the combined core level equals 0.390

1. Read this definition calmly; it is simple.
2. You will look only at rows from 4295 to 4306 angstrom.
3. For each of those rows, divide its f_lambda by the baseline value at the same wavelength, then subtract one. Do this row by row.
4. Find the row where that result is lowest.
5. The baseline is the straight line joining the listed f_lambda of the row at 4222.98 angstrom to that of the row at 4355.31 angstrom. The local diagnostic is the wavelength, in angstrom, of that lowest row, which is 4297.53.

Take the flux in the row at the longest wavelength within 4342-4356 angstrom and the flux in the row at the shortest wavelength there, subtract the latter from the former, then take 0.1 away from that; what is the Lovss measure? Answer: 0.23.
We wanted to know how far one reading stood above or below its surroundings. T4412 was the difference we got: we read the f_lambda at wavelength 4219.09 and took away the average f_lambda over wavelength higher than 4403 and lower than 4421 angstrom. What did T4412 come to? 0.02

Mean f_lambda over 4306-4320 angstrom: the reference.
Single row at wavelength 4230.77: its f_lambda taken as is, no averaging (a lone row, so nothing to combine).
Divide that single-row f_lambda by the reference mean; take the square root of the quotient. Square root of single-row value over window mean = 0.99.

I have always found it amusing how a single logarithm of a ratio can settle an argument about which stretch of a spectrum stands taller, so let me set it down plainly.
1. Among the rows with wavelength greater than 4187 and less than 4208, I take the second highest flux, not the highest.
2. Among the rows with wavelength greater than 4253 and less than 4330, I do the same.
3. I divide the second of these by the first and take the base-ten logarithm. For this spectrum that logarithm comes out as 0.028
